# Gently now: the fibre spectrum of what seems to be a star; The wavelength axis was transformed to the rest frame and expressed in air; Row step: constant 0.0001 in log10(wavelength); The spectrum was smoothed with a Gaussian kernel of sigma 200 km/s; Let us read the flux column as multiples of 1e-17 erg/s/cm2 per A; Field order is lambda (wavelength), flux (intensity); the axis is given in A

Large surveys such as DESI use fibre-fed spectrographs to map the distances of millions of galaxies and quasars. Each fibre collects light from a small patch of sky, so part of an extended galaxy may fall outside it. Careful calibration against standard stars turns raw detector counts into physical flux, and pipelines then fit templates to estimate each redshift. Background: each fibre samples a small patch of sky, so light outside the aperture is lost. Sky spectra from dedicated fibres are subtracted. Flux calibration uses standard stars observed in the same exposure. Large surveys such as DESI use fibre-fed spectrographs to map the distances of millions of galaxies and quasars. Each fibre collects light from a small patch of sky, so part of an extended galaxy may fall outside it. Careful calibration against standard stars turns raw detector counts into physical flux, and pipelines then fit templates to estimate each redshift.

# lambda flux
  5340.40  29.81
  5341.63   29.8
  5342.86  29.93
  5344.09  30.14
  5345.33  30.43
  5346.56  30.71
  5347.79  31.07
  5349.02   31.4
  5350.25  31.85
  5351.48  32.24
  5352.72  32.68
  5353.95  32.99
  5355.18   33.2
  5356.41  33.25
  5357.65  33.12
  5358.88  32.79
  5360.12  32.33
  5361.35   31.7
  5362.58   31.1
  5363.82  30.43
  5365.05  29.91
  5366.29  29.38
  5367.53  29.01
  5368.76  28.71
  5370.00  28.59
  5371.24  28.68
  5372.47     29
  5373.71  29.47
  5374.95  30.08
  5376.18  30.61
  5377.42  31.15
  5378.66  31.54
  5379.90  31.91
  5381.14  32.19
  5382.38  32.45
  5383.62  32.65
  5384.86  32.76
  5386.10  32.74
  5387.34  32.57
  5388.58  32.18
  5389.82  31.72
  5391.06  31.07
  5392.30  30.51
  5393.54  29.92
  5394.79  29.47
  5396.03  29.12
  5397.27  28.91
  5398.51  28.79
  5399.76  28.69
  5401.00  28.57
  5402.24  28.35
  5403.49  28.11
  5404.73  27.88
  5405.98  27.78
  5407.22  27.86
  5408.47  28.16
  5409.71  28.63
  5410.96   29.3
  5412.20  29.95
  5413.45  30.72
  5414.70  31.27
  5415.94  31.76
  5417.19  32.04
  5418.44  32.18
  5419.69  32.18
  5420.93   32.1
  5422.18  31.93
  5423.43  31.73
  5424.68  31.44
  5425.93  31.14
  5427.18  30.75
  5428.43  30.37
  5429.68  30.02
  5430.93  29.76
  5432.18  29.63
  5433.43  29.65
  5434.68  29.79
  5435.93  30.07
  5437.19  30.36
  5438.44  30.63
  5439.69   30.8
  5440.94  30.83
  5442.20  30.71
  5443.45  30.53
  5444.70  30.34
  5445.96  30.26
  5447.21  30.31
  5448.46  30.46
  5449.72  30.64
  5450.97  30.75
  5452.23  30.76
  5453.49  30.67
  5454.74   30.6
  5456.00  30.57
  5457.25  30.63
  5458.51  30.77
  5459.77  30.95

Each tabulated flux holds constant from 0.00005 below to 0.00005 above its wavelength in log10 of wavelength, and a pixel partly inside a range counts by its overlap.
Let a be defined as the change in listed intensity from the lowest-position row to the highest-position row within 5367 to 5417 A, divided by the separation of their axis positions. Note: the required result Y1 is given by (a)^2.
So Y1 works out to 0.003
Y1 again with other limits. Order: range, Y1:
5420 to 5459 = 0.001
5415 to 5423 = 0.001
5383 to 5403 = 0.053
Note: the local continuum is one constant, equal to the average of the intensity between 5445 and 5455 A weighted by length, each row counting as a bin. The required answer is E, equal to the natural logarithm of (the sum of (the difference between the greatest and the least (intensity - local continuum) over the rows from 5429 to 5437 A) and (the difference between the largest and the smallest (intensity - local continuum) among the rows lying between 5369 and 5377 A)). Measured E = 0.9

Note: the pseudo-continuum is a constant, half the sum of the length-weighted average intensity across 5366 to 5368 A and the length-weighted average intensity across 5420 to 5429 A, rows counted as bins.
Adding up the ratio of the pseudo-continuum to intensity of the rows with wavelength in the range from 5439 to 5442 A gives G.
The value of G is 2.0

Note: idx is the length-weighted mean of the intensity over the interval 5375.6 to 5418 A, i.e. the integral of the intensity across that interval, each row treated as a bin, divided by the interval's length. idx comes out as 30.33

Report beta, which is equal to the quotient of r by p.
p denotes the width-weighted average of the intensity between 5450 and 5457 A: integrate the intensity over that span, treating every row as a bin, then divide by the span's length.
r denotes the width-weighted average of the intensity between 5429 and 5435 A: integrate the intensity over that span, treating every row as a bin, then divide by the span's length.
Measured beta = 0.97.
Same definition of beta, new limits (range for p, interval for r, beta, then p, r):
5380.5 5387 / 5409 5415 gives 0.92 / 32.5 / 29.9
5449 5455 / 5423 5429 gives 1.01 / 30.7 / 31.1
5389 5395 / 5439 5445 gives 1.00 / 30.7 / 30.7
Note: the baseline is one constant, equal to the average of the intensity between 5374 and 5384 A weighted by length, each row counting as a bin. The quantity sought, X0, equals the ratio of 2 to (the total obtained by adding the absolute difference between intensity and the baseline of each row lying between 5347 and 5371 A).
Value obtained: 0.080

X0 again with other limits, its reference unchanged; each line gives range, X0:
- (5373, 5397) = 0.101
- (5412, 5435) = 0.119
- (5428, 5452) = 0.091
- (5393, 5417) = 0.044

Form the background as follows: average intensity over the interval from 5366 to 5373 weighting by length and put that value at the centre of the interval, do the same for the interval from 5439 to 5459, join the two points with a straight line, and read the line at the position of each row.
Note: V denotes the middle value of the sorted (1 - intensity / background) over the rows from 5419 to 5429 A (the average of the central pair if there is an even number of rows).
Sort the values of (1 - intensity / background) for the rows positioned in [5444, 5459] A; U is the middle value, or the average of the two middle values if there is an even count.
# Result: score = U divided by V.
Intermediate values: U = 0.00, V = -0.051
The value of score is -0.1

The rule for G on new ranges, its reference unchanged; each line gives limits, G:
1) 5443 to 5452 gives 7.0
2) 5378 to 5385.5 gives 5.6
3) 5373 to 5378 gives 4.0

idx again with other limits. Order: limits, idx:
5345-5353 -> 31.47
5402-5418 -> 29.42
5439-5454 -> 30.58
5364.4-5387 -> 30.62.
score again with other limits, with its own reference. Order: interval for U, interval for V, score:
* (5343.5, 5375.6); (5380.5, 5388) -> 0.7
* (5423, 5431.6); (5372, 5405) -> 0.5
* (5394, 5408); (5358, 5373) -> -1.1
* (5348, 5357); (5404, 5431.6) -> 5.8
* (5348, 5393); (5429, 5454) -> -35.9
